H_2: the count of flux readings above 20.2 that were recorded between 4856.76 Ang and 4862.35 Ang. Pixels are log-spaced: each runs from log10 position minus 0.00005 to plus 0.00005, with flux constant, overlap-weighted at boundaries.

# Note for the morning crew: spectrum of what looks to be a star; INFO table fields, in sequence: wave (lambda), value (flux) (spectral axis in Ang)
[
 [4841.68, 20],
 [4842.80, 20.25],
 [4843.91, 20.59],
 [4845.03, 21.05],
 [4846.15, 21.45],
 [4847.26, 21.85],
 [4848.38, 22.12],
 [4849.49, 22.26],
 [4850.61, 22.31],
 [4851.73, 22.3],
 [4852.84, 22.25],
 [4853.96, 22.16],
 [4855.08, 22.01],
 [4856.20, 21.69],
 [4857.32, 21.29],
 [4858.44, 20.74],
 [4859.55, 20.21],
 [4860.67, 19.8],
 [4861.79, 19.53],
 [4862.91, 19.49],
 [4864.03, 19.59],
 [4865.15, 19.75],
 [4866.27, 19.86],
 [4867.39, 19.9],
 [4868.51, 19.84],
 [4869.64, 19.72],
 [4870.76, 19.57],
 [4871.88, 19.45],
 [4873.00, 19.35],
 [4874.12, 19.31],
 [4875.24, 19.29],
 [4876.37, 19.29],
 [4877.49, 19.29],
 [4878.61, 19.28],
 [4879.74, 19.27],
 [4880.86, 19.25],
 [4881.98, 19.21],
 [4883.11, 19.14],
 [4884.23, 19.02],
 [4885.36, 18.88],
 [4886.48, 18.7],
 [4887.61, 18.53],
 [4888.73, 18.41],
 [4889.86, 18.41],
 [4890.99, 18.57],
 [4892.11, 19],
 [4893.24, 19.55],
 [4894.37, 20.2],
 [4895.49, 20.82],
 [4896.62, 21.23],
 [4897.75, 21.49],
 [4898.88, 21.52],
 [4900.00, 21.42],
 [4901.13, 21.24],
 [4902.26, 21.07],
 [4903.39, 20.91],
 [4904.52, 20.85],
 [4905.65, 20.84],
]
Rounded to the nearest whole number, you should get 3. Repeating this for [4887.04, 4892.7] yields 0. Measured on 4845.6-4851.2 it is 5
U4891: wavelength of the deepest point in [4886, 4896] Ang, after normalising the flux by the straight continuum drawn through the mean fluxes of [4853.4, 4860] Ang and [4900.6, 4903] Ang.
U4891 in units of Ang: 4888.73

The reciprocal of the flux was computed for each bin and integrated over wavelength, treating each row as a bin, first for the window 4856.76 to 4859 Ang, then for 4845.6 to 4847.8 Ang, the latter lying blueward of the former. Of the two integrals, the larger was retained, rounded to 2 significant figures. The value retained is 0.11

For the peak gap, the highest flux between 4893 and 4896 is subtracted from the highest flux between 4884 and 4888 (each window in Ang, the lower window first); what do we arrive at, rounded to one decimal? -1.8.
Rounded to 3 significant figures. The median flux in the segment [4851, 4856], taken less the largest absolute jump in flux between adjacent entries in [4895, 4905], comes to 21.8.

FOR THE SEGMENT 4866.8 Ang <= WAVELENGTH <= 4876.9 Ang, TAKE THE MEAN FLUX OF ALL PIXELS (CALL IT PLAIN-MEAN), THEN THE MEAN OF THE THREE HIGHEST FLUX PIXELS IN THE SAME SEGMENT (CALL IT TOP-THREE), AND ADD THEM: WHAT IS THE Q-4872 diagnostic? 39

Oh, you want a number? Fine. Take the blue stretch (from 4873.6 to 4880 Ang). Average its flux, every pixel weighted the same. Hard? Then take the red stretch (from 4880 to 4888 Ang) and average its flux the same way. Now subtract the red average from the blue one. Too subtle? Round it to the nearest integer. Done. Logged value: 0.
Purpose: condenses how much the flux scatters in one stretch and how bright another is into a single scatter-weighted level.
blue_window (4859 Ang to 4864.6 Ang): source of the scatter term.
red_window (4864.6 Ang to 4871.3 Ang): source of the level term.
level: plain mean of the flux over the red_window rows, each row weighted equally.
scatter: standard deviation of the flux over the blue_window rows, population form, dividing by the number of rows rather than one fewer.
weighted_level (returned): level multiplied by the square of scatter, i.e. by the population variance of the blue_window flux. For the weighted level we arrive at 1.4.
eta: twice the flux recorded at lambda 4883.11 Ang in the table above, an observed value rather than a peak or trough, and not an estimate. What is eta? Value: 38.3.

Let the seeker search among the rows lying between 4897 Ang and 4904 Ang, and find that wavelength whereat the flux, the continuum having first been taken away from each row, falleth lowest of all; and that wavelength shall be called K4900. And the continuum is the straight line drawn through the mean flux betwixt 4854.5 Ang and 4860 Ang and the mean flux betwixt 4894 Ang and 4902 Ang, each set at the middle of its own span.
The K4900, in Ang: 4903.39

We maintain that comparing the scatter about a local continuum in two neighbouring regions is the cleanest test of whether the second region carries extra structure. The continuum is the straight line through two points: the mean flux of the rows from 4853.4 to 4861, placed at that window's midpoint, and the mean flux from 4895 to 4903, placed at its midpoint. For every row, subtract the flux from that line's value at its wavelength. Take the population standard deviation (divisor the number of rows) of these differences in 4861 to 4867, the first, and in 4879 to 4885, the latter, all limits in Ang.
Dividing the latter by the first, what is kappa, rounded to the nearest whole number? 1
